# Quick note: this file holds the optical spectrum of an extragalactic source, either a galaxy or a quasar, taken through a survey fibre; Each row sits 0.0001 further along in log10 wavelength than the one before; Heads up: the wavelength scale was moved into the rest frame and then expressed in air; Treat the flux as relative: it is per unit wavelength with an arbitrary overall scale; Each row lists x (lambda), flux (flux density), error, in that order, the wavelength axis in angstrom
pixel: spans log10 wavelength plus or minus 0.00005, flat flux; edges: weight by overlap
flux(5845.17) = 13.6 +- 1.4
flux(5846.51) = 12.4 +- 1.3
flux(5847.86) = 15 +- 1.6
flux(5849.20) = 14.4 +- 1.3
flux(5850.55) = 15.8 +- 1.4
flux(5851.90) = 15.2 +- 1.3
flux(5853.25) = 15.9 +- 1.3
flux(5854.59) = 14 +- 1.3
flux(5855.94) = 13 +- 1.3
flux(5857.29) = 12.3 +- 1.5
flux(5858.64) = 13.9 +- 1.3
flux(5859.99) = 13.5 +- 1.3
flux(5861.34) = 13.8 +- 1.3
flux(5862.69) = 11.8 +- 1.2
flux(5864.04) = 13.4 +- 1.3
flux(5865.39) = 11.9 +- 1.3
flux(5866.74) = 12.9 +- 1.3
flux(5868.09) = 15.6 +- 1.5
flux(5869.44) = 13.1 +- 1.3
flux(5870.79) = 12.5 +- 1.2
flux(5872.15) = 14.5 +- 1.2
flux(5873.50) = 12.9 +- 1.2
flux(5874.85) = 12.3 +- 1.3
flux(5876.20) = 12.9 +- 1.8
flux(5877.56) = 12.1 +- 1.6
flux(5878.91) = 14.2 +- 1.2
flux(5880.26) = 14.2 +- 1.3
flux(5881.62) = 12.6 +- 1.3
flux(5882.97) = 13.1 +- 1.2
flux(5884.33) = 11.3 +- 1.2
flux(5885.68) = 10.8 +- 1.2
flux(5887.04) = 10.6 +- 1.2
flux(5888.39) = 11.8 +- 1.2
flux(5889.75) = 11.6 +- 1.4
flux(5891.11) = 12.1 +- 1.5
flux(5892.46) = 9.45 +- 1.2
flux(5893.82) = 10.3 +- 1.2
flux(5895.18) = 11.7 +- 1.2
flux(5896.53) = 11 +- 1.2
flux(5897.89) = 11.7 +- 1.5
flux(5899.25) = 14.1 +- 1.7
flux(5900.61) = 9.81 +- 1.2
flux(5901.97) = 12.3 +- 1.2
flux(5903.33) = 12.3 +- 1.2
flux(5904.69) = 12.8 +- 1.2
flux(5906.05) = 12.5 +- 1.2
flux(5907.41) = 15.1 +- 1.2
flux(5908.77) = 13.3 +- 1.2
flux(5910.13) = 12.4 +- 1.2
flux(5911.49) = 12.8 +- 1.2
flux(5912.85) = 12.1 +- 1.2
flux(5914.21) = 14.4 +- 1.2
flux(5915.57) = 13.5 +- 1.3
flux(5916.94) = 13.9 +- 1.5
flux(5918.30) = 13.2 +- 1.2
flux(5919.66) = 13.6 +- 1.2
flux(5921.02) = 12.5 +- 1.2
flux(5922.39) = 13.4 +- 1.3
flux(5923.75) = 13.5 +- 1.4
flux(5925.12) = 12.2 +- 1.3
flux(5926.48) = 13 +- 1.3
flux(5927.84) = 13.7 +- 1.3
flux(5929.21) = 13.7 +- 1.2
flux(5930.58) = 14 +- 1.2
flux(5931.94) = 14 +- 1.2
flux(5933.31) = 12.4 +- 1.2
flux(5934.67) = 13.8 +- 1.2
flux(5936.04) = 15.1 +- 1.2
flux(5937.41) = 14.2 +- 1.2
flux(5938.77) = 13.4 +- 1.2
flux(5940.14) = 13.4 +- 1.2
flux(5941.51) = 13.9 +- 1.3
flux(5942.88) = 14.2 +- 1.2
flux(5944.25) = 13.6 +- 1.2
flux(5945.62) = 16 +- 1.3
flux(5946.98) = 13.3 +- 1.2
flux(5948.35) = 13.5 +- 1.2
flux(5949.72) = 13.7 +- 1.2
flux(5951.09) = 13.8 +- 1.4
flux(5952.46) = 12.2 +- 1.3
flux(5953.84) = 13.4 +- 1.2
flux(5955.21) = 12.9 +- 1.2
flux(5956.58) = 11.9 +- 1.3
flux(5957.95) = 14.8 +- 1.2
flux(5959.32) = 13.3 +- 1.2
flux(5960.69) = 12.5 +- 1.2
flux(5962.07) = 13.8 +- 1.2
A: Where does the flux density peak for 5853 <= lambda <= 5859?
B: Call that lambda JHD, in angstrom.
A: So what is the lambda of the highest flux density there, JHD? 5853.25 angstrom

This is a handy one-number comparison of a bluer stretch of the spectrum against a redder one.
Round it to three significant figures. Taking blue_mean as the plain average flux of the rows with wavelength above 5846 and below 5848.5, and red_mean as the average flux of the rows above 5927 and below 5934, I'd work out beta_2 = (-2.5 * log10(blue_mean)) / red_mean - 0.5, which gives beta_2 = -0.710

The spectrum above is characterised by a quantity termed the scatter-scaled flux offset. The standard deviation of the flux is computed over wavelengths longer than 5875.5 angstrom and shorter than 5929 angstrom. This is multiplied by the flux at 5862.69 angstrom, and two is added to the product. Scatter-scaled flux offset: 17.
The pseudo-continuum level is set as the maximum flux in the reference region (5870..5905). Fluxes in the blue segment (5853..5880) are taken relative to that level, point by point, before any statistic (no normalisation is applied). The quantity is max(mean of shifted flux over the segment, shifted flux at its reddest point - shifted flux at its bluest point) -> -1.2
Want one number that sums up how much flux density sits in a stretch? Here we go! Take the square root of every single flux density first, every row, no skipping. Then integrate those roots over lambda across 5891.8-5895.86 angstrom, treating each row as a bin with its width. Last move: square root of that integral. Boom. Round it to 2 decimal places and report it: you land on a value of 3.63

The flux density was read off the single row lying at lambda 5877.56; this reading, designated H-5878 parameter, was 12.1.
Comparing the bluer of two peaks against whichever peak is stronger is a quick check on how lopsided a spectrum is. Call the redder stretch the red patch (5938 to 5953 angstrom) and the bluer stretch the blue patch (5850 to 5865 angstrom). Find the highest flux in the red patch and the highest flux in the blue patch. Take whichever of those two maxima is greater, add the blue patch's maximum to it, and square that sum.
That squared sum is 1018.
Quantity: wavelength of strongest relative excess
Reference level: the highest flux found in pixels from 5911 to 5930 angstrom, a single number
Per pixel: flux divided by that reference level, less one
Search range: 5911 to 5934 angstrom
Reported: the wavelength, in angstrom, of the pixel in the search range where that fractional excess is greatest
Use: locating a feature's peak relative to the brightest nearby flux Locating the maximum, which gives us 5914.21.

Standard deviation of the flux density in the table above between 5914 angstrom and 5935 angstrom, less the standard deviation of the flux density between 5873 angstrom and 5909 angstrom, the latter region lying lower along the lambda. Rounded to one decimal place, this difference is -0.7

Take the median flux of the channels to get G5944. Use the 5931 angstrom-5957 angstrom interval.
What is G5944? 13.6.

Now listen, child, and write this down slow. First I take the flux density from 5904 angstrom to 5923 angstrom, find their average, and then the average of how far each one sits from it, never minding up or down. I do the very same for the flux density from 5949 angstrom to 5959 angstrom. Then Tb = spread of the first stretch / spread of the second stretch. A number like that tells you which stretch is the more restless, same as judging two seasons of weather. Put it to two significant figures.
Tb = 0.82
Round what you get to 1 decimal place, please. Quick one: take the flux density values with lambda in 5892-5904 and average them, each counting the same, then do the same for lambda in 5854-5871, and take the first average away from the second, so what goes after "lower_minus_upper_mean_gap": 1.8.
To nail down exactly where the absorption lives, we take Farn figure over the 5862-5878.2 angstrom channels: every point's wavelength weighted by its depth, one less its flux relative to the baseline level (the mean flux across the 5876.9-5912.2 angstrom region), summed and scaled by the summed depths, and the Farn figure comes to 5870.0 angstrom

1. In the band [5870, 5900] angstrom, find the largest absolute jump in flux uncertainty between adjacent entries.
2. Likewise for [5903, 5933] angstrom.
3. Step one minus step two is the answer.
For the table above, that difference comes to 0.20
